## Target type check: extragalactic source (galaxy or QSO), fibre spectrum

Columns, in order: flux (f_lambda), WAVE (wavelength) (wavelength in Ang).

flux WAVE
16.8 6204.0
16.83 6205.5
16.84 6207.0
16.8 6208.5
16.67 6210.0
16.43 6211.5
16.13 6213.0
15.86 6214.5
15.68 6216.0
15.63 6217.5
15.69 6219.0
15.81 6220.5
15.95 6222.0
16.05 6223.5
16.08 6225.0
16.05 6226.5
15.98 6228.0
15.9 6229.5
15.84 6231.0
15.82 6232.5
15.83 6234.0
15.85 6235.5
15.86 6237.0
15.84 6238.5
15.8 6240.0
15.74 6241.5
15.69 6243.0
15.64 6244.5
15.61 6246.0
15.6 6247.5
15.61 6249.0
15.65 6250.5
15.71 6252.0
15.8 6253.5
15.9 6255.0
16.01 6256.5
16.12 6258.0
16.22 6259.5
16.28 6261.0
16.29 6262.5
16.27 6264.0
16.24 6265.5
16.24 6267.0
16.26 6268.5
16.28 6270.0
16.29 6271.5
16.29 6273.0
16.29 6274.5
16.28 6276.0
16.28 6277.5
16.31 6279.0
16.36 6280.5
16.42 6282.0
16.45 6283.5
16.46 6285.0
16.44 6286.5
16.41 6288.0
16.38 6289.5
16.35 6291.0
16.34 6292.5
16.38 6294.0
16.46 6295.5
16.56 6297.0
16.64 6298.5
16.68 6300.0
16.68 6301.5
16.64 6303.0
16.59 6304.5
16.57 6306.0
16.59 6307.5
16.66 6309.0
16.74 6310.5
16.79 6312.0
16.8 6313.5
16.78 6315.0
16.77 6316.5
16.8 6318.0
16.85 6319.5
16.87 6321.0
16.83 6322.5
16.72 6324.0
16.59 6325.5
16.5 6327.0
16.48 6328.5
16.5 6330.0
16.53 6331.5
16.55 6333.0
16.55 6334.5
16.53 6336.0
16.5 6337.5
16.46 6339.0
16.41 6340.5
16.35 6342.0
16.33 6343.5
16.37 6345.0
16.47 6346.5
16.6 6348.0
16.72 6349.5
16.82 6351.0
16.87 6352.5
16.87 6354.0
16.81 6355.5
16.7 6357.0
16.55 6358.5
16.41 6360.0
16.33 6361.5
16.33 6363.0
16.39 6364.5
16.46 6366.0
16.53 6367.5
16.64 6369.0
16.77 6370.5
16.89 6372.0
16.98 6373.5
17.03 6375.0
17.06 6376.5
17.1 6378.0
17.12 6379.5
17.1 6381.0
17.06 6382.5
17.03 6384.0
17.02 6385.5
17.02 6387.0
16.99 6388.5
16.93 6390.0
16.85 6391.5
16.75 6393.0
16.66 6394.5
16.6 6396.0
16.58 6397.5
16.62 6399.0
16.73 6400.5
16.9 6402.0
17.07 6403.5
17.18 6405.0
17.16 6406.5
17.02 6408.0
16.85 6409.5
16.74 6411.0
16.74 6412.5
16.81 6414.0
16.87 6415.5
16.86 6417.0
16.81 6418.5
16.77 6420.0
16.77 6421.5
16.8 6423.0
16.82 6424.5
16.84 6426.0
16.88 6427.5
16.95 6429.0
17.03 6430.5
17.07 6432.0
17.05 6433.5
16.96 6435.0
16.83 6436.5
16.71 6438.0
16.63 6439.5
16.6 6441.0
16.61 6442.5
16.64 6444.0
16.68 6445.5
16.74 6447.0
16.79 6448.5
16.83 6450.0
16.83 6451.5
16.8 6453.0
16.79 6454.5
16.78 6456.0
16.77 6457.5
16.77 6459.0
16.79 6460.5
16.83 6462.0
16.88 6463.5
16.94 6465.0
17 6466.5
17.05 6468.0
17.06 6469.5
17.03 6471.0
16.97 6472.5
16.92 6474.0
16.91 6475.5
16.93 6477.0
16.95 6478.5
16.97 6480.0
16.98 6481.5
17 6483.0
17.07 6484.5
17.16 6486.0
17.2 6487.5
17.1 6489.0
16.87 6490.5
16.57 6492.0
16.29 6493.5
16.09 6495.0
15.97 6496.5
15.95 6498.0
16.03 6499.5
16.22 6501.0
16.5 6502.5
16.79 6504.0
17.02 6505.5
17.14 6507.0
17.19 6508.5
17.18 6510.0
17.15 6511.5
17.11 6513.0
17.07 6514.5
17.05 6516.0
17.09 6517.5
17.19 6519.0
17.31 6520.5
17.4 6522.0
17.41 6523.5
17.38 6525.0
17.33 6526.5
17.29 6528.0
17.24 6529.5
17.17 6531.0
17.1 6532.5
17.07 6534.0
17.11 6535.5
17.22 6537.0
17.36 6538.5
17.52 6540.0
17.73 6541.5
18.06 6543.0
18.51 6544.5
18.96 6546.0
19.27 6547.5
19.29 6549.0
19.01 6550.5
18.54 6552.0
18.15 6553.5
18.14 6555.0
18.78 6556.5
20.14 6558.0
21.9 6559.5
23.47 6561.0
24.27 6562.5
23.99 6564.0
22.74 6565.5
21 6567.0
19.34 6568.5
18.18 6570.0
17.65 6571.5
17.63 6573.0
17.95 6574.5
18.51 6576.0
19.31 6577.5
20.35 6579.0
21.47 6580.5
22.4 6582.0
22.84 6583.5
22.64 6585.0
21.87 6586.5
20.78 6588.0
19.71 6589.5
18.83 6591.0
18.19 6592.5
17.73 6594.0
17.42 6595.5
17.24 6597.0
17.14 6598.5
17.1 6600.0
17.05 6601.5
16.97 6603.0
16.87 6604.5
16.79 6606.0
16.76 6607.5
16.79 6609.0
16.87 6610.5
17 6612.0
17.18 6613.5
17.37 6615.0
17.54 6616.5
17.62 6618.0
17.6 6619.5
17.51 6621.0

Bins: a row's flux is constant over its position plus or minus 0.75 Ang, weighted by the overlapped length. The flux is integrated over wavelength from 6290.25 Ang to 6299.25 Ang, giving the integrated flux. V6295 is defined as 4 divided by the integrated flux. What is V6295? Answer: 0.0270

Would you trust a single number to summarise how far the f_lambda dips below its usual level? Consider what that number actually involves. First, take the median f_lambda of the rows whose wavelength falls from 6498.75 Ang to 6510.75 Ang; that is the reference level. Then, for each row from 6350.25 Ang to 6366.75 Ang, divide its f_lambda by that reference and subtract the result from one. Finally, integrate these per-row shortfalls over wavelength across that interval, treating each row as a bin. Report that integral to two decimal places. 0.30 Ang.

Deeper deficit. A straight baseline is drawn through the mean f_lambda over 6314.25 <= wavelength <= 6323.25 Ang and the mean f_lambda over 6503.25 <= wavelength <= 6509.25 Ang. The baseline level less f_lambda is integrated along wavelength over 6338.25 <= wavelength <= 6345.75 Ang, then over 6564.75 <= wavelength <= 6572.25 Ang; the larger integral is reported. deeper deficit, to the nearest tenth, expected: 3.4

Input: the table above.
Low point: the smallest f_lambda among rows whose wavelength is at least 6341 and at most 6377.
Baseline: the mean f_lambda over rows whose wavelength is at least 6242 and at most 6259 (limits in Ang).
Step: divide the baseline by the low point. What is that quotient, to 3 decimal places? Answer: 0.965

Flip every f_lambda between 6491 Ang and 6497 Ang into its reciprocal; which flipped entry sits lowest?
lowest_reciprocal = 0.0604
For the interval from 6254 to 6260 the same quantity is 0.0617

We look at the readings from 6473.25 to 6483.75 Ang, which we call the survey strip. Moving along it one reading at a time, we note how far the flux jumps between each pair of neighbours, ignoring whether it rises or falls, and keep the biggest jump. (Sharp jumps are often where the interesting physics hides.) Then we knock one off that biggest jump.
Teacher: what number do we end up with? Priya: -0.98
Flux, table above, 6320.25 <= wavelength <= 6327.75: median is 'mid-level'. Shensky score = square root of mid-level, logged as 4.09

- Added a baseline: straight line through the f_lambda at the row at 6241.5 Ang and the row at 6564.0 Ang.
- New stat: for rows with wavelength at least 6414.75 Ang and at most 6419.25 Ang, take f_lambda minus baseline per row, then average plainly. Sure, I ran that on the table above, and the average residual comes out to -3.4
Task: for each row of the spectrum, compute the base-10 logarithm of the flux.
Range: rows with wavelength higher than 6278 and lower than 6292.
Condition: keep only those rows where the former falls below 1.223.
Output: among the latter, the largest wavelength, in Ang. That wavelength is 6291.0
